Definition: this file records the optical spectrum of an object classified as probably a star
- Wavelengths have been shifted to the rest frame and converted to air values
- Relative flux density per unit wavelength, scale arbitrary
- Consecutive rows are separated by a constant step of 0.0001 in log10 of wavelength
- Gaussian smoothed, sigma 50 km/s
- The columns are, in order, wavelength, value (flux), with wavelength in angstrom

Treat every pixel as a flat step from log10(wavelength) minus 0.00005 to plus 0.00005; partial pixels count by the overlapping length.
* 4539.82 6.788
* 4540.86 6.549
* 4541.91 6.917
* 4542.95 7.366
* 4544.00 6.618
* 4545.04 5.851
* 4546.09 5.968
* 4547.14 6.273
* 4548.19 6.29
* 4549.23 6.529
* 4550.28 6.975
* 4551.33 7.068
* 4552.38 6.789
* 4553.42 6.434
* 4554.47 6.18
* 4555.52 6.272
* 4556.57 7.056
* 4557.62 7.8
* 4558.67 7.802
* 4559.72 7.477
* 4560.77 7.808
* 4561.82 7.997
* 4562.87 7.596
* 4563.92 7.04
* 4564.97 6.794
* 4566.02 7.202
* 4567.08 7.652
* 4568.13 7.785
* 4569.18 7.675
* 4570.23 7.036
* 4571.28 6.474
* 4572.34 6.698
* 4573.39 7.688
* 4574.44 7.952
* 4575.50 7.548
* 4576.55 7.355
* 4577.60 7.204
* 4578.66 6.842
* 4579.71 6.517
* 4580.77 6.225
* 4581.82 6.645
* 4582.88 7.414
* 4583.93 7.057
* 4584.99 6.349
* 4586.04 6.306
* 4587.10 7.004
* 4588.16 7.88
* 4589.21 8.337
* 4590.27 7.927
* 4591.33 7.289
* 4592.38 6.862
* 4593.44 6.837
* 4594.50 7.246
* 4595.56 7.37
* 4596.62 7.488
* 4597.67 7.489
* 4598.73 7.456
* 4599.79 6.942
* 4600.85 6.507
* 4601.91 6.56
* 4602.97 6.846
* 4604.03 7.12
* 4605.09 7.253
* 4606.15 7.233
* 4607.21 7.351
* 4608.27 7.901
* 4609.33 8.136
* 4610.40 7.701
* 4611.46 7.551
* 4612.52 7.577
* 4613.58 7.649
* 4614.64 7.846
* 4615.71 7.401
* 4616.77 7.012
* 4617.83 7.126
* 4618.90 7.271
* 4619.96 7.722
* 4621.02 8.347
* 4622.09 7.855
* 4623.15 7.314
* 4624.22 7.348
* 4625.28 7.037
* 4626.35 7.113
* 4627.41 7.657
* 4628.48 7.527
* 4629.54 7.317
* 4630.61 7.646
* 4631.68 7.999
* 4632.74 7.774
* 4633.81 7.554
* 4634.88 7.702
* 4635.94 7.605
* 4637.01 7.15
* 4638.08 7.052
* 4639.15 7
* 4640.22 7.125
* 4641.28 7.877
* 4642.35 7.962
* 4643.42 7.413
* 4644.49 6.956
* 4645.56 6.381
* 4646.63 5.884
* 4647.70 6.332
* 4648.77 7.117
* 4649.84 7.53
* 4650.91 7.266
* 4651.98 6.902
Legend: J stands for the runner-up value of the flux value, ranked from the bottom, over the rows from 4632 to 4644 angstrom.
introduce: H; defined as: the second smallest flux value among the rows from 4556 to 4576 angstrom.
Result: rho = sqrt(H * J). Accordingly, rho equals 6.87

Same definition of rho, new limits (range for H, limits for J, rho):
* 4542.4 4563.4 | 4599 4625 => 6.26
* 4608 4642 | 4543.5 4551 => 6.47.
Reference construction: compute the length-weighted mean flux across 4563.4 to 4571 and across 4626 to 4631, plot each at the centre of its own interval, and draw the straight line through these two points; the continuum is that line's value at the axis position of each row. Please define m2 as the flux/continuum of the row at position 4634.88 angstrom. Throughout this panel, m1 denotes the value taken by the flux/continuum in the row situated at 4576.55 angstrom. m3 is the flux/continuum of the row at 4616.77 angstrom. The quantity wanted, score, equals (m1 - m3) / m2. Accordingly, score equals 0.06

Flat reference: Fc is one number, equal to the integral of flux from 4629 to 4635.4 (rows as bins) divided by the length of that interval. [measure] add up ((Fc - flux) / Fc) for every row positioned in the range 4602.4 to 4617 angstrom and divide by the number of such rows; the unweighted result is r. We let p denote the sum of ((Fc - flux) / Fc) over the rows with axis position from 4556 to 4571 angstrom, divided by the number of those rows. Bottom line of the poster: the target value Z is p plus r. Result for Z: 0.05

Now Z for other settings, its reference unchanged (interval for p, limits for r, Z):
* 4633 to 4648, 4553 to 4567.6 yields 0.13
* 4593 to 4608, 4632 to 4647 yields 0.13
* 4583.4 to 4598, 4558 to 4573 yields 0.09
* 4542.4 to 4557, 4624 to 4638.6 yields 0.17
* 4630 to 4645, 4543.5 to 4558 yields 0.16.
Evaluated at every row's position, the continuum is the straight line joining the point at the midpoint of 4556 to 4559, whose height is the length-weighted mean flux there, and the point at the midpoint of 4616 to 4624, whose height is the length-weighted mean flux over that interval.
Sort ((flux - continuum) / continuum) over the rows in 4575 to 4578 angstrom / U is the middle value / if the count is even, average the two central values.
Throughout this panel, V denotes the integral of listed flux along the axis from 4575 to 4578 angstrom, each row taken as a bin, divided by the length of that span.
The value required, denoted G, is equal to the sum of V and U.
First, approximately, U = -0.02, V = 7.39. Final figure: 7.37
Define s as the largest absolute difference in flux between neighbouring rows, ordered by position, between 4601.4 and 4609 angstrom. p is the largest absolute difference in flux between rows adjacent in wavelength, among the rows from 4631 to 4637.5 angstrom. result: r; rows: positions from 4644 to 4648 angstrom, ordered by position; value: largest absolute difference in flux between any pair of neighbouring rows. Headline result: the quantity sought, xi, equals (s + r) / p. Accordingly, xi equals 2.47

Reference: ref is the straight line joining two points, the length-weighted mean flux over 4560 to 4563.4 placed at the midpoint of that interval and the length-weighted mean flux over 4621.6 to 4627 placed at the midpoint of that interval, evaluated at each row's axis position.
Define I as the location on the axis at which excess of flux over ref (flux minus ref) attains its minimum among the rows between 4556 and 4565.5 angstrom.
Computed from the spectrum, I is 4564.97 angstrom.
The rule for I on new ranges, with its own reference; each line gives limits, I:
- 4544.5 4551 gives 4545.04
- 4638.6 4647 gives 4646.63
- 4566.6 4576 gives 4571.28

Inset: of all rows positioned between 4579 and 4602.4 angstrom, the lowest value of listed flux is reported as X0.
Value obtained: 6.225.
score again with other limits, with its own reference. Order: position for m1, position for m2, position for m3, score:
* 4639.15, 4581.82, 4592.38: 0.00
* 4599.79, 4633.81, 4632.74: -0.10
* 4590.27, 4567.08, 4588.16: 0.01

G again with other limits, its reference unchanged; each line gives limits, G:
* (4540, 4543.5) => 6.85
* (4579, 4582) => 6.34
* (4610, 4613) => 7.62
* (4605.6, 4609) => 7.52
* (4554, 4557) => 6.32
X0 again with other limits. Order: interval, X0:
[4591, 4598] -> 6.837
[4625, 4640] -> 7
